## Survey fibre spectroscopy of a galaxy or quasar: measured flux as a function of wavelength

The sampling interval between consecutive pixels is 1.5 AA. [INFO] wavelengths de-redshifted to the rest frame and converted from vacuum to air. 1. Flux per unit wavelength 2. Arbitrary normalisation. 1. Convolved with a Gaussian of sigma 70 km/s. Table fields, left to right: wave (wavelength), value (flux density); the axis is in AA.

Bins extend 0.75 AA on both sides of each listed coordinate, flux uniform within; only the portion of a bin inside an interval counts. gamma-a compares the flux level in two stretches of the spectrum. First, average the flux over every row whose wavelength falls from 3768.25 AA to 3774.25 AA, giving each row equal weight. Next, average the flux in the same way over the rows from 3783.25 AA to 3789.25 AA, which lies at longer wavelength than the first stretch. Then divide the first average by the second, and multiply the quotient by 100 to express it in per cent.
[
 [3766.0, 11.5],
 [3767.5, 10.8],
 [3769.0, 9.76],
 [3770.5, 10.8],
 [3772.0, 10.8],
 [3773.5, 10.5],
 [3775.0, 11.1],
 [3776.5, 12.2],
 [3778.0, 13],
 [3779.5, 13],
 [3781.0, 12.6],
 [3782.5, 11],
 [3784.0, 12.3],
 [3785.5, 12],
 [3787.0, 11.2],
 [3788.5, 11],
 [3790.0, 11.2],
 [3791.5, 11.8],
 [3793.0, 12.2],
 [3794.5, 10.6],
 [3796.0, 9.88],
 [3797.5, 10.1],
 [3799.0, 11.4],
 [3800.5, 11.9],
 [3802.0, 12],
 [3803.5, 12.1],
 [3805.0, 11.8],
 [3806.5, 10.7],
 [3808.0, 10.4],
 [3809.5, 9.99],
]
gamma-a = 90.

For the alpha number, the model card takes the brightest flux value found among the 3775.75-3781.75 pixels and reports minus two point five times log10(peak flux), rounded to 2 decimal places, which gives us -2.78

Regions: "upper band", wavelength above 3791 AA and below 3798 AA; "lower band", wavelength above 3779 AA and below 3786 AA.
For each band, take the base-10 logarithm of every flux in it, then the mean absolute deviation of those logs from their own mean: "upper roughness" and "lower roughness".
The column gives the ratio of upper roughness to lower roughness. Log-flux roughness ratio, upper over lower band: 1.7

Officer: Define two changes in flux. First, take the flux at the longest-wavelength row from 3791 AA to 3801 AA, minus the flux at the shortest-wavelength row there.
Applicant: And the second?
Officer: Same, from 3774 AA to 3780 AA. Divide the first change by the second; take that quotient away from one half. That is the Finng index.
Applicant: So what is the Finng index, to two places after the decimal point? 0.45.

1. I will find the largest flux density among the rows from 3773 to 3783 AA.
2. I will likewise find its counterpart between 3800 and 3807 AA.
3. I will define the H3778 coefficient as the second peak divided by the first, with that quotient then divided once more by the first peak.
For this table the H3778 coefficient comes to 0.0716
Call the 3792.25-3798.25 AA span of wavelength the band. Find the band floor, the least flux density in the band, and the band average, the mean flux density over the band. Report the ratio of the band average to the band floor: 1.082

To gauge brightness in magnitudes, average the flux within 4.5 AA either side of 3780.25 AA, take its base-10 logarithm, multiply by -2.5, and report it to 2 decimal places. -2.73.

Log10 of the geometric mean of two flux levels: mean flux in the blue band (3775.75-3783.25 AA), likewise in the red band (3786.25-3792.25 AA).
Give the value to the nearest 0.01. 1.07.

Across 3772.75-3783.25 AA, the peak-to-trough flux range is 2.50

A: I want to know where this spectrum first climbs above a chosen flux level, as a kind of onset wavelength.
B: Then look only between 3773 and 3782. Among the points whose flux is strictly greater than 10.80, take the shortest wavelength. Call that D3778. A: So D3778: 3775.0 AA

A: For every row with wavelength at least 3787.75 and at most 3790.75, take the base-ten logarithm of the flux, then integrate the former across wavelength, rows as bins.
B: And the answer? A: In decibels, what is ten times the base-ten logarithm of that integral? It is 4.96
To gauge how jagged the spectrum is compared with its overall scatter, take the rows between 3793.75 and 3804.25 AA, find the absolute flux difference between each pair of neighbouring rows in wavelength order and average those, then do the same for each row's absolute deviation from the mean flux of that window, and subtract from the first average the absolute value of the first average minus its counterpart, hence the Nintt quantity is 0.17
